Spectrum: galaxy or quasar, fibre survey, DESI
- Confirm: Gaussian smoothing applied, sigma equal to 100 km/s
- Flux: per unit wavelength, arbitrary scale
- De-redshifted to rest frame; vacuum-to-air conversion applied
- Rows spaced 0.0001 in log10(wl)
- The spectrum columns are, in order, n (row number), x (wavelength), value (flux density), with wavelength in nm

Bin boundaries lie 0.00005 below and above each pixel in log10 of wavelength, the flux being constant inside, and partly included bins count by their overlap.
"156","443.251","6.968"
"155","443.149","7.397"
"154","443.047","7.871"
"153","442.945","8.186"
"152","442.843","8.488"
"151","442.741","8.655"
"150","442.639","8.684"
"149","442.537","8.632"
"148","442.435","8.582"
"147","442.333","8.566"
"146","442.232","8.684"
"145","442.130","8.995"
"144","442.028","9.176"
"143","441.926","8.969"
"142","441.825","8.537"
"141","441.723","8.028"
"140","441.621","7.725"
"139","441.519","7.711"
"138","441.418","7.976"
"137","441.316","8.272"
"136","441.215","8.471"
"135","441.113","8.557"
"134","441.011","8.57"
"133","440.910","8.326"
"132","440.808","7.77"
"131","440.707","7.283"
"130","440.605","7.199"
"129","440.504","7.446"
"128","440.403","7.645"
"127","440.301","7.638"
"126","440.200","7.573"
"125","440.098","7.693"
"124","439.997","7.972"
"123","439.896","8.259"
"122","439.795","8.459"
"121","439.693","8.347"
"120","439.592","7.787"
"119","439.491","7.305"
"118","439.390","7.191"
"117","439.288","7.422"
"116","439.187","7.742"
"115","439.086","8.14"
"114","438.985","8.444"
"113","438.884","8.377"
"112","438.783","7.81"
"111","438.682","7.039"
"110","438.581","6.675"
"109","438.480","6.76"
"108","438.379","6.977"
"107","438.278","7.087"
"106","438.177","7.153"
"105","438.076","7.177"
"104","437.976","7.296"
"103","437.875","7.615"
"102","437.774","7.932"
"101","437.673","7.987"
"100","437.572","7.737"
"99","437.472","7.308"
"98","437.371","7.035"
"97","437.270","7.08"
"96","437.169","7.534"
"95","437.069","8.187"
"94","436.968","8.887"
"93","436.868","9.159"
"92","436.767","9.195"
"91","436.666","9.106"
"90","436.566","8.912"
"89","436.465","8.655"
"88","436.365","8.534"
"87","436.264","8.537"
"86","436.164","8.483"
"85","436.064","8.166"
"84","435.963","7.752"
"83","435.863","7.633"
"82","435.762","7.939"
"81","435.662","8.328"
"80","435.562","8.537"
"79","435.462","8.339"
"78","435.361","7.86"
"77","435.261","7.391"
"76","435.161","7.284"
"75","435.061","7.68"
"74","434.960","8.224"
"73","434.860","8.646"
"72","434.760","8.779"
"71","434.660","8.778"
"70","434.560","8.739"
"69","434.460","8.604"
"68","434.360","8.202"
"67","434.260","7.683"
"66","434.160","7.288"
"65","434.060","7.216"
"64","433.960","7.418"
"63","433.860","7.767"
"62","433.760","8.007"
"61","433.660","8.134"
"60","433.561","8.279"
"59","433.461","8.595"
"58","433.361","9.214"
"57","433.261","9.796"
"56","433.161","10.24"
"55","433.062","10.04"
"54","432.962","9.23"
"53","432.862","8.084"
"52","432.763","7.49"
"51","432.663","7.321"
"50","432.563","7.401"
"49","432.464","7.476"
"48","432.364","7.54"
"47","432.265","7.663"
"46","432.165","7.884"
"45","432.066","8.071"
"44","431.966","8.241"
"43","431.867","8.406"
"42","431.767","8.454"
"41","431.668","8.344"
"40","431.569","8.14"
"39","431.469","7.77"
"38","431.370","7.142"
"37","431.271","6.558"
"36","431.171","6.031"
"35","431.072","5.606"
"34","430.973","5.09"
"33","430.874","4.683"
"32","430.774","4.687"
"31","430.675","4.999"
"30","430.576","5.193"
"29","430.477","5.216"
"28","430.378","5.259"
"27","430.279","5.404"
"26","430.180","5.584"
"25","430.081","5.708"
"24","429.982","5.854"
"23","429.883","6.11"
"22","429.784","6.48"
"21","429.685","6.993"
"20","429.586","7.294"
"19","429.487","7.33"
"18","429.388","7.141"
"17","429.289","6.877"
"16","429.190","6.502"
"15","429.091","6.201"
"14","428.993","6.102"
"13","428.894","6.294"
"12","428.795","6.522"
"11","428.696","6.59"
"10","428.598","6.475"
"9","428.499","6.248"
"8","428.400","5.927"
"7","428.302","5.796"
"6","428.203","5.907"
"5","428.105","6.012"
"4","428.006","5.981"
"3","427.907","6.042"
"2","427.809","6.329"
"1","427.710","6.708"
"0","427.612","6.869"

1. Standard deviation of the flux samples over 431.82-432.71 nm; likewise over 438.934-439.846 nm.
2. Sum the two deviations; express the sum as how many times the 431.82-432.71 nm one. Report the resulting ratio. 2.3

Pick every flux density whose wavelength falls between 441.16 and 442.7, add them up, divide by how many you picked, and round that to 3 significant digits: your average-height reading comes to 8.47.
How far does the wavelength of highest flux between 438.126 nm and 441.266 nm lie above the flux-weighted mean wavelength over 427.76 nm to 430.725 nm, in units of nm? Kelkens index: 11.80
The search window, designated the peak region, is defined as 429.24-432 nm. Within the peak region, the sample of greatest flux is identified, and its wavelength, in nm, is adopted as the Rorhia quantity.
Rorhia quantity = 431.767 nm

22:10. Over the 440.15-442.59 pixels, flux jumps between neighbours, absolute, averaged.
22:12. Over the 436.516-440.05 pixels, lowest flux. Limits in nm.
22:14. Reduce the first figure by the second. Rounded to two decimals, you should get -6.46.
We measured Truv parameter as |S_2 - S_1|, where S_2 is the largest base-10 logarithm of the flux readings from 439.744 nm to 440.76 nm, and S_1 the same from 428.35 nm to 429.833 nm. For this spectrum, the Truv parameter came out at 0.06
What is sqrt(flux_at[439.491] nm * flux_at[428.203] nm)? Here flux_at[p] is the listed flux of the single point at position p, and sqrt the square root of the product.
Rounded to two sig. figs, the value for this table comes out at 6.6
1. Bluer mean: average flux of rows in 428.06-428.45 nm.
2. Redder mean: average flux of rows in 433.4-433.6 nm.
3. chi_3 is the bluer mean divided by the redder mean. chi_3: 0.70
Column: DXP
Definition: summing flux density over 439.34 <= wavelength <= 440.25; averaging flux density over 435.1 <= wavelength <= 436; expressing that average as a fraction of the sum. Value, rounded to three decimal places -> 0.112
